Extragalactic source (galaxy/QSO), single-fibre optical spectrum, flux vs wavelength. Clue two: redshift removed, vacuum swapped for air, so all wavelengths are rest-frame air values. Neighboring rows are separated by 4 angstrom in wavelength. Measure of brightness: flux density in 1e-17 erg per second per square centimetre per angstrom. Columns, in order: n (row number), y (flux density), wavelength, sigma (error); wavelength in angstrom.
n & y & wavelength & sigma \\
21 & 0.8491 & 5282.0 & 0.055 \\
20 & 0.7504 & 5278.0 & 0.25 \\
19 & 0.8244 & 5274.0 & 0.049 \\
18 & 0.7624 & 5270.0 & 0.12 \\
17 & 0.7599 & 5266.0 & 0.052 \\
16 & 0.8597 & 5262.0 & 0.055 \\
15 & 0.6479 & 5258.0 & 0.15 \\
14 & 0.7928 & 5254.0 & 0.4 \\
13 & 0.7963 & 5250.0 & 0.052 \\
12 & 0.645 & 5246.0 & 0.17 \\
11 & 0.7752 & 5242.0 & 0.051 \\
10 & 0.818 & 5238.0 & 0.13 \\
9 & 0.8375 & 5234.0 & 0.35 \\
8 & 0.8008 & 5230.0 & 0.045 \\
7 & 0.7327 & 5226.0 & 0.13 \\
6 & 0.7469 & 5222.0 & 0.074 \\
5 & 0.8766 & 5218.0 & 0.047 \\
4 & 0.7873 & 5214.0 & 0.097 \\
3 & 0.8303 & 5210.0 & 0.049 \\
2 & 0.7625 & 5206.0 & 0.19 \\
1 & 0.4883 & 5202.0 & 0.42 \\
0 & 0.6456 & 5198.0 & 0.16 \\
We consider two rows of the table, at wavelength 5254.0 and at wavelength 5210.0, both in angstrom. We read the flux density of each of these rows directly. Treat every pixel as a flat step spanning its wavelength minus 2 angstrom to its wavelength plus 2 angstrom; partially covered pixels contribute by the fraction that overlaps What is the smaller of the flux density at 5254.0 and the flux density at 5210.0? 0.79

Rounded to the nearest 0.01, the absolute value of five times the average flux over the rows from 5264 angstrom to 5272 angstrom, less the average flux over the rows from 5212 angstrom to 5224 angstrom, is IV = 3.00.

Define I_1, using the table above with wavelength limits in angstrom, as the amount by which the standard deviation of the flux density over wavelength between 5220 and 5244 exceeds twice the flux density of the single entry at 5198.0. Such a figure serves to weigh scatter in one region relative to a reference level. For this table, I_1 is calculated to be -1.25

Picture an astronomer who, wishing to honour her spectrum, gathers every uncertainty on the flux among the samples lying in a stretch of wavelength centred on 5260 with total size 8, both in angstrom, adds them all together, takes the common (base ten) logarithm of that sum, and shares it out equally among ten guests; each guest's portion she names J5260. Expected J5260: -0.069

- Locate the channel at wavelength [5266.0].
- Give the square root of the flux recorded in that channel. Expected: 0.872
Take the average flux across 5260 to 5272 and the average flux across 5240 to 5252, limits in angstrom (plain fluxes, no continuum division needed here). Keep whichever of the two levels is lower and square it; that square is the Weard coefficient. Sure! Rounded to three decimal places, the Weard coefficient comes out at 0.546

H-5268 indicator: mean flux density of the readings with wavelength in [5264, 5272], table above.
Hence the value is 0.76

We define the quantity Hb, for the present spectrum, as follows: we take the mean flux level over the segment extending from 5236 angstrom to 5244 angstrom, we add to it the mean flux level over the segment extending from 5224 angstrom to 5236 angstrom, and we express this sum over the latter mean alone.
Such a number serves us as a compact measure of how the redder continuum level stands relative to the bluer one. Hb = 2.01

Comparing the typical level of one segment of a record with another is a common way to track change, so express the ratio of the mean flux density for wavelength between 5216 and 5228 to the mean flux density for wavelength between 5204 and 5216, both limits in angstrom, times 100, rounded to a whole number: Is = 99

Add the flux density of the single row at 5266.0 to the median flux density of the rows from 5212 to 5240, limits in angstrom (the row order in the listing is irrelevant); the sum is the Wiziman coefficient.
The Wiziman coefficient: 1.56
